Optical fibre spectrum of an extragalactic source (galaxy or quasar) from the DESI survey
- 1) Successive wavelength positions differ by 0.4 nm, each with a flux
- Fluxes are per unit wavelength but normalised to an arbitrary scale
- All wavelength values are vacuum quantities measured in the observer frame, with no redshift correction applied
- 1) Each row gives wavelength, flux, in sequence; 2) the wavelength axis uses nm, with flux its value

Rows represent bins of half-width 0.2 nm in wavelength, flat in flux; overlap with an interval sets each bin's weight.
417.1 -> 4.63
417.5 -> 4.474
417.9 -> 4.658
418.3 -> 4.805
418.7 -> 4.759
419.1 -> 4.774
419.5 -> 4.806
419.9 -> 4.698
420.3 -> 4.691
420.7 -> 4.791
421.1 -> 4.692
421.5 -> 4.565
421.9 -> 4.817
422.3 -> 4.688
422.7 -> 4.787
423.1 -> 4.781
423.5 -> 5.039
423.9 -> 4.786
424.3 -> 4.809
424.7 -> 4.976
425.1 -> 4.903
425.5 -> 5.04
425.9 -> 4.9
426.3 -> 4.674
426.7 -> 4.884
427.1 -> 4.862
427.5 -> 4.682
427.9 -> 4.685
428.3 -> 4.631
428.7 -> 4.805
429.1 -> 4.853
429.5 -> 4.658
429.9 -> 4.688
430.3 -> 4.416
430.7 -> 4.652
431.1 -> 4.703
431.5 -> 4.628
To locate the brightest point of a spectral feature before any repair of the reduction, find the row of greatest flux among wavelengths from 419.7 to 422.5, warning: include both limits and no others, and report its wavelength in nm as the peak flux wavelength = 421.9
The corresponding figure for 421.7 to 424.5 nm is 423.5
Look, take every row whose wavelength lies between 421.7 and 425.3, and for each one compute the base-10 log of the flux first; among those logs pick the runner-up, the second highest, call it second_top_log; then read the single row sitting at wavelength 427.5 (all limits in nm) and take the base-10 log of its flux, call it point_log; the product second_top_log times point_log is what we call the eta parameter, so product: 0.467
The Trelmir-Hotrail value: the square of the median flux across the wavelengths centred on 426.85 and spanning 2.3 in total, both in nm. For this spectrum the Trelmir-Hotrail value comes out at 22.8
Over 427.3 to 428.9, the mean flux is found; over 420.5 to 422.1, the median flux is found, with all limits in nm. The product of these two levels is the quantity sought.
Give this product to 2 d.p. 22.29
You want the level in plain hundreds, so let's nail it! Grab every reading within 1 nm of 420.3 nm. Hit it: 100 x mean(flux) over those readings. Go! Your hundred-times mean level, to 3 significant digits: 474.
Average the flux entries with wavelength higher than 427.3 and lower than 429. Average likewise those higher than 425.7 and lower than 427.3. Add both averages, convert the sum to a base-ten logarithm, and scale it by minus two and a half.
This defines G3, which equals -2.45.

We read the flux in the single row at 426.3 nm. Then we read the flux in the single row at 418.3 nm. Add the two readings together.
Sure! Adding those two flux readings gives 9.5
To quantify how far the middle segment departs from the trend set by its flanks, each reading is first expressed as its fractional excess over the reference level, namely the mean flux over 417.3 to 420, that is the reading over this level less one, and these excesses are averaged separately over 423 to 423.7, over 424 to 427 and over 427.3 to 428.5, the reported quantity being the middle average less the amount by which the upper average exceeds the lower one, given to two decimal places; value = 0.09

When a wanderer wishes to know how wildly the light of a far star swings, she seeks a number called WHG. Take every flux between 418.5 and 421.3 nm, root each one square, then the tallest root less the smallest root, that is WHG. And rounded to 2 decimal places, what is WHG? 0.03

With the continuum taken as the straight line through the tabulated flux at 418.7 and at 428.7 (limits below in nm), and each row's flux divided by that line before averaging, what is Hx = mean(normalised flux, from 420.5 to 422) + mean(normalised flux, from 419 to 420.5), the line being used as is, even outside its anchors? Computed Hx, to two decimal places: 1.98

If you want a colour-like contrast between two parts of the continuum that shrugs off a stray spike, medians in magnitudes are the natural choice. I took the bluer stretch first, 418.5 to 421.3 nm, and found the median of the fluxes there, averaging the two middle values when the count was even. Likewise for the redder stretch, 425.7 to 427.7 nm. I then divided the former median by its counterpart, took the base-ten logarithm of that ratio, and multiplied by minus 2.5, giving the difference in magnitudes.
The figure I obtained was 0.02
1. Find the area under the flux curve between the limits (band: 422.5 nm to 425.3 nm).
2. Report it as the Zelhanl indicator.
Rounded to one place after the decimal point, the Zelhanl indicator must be 13.6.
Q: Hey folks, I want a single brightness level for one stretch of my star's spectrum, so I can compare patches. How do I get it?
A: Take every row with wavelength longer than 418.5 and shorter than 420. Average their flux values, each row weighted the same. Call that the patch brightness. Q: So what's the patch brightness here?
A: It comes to 4.76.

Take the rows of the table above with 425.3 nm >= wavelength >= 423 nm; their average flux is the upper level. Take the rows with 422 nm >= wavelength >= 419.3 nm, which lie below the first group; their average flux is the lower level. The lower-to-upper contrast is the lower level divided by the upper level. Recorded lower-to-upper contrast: 0.97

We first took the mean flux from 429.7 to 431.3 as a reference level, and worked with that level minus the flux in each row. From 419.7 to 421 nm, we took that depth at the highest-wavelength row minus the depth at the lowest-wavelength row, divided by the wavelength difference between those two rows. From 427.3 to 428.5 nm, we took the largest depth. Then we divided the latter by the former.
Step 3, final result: 0.1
